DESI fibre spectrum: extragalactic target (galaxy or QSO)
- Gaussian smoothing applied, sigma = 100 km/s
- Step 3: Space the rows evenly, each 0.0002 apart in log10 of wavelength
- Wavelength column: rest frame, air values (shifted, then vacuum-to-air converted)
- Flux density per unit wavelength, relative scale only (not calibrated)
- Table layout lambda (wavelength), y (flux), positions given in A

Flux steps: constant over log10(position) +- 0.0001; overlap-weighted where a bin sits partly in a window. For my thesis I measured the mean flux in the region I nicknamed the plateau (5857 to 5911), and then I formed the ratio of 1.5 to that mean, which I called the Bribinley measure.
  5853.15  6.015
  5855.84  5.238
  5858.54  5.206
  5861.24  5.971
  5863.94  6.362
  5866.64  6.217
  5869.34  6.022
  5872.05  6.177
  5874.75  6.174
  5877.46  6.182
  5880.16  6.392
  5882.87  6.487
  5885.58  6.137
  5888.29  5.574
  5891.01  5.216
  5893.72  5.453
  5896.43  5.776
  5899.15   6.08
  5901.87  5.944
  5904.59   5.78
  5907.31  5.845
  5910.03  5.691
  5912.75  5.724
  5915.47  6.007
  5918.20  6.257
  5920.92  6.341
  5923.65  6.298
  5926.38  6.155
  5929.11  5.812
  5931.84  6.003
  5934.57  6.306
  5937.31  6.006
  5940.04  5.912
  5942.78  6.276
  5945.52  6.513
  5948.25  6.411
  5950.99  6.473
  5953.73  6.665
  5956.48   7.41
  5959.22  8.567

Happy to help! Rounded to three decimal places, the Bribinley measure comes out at 0.253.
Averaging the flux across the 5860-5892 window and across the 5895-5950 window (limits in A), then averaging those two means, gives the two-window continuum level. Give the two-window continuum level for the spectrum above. 6.07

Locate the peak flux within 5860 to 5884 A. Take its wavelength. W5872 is 5882.87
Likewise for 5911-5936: 5920.92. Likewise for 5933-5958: 5956.48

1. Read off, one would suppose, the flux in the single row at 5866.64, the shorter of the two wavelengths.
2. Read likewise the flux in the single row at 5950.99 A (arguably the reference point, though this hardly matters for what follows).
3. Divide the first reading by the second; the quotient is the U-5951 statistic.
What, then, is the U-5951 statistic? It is 0.96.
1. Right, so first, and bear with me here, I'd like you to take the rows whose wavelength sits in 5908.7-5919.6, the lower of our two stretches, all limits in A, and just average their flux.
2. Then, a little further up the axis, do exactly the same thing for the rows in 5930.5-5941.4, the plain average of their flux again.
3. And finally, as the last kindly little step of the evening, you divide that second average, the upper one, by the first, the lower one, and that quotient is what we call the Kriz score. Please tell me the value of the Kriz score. 1.02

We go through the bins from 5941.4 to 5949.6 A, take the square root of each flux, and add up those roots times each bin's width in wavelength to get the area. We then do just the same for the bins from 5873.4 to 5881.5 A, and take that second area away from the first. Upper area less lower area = 0.5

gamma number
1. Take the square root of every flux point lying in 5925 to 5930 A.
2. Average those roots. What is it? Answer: 2.45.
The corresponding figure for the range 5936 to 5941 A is 2.44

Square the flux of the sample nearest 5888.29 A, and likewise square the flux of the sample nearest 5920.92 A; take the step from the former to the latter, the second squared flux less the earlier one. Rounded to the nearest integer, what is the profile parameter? 9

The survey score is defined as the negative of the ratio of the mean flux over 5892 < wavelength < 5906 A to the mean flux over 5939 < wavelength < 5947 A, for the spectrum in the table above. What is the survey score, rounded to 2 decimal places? -0.93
